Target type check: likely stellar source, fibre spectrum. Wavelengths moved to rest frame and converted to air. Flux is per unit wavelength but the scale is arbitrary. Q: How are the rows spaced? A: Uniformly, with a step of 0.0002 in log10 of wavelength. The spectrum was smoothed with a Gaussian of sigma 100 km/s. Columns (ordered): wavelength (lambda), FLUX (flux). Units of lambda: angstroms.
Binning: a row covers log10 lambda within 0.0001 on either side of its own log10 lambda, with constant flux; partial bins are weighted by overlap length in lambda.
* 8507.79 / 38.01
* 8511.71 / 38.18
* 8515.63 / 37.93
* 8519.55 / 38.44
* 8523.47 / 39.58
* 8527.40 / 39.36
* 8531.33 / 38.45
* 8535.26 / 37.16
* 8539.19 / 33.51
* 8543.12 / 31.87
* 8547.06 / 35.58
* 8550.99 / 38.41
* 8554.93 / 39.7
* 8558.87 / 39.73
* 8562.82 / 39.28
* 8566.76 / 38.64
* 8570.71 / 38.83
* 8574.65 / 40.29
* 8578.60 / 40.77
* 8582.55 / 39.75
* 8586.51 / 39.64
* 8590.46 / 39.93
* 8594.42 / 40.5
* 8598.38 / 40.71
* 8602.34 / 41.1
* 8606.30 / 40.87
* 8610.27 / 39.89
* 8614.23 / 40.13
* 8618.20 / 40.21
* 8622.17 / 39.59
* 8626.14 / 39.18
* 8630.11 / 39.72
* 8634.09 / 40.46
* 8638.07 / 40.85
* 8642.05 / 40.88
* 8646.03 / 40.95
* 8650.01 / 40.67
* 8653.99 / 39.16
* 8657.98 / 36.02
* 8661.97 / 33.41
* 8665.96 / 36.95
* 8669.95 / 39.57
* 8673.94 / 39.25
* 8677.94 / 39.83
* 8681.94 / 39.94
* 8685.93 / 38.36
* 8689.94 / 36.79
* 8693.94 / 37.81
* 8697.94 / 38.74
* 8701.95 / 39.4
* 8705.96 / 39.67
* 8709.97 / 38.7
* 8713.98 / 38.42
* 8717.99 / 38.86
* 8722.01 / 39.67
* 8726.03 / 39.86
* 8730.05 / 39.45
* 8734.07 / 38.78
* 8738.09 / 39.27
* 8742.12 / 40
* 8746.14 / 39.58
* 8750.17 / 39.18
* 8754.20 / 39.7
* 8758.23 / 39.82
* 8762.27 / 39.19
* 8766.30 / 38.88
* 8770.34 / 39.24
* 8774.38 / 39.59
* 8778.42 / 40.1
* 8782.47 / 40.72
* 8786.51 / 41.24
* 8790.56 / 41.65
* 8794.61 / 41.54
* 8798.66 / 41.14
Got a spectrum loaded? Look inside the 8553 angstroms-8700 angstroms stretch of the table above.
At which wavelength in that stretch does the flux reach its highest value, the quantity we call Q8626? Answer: 8602.34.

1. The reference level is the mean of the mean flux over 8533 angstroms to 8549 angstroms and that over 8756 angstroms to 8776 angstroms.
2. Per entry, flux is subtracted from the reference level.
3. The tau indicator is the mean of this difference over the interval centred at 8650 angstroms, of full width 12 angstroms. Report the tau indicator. -3.3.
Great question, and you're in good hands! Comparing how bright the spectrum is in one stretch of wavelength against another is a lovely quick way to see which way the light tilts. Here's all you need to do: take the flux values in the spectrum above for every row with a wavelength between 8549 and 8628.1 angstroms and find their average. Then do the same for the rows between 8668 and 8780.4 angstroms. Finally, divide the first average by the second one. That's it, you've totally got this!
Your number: 1.02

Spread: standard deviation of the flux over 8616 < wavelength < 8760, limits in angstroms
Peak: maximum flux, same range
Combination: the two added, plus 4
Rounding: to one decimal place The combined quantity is 46.4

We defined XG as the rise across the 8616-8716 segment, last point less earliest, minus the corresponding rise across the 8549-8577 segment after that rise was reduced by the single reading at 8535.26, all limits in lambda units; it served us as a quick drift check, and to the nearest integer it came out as 33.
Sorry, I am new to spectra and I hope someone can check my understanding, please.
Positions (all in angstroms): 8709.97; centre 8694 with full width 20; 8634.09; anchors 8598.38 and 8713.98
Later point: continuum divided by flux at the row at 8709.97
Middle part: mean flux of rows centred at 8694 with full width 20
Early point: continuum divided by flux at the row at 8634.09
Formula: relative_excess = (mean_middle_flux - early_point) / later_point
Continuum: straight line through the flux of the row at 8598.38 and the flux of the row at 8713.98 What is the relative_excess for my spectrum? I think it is 37.4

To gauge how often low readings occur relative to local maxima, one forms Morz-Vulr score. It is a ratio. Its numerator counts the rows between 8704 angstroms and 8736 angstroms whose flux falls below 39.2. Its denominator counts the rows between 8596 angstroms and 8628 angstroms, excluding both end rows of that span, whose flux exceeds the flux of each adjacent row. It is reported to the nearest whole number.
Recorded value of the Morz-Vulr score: 2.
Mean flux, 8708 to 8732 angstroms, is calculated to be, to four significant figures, 39.16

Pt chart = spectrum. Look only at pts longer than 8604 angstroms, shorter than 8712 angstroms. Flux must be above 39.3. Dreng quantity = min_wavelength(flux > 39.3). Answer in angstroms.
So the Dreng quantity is 8606.30 angstroms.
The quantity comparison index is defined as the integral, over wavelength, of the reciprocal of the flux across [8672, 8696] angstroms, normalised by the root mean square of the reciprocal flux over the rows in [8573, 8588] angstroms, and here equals 24.9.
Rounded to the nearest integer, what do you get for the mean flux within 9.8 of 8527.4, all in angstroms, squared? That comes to 1490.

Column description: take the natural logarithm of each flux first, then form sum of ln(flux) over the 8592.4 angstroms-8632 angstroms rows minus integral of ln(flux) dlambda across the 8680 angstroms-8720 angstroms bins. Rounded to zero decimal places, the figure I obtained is -109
